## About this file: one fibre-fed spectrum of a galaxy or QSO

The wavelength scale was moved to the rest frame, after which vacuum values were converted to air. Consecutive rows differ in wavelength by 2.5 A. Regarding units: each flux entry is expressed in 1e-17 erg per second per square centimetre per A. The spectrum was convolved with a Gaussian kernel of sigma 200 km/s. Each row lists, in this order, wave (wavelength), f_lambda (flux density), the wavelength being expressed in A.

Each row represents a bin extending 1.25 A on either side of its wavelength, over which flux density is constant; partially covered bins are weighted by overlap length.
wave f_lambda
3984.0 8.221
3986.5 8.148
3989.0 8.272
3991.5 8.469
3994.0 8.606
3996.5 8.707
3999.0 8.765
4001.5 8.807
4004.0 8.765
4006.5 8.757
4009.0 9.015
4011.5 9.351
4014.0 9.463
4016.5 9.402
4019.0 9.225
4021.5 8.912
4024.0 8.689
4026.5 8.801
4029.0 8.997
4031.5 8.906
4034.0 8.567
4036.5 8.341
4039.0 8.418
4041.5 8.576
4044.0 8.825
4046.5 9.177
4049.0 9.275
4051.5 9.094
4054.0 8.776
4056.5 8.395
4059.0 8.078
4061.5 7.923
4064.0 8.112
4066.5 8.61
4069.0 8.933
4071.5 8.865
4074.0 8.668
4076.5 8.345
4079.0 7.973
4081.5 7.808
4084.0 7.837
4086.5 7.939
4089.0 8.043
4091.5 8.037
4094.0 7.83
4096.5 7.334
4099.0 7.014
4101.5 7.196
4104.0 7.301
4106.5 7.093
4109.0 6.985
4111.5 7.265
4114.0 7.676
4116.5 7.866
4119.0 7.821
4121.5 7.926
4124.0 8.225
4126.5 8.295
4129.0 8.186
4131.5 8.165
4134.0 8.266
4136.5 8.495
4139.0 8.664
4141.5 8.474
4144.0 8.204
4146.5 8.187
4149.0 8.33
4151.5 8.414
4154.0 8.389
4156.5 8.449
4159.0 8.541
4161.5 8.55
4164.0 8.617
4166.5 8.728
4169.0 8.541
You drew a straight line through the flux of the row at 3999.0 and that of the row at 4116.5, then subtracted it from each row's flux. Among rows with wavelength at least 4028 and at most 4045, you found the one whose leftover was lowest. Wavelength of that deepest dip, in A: 4036.5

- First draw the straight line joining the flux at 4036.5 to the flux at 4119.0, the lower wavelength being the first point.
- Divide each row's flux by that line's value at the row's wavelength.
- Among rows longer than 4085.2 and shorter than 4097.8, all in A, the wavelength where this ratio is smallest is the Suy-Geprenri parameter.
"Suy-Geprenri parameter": 4096.5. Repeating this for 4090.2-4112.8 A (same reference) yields 4099.0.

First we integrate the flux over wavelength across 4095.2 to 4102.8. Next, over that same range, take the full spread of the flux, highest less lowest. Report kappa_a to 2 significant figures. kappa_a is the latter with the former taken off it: -54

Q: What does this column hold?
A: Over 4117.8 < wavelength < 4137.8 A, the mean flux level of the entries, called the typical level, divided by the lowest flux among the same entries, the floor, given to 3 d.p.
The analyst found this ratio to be 1.045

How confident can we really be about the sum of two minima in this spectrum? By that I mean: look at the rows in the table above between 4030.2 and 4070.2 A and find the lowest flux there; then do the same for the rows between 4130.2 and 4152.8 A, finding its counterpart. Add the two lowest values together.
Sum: 16.1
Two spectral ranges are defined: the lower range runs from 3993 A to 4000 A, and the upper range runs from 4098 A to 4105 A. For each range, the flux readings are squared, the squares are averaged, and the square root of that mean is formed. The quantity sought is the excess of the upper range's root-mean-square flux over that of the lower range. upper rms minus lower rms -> -1.5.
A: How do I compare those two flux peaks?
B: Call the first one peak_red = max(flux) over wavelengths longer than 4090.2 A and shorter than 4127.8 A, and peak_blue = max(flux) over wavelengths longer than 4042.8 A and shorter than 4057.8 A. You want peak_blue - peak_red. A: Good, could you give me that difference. 0.98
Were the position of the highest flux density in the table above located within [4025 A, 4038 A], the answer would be 4029.0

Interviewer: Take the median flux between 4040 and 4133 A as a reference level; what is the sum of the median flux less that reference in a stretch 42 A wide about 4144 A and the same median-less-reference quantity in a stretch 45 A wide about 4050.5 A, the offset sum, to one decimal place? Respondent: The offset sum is 1.0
